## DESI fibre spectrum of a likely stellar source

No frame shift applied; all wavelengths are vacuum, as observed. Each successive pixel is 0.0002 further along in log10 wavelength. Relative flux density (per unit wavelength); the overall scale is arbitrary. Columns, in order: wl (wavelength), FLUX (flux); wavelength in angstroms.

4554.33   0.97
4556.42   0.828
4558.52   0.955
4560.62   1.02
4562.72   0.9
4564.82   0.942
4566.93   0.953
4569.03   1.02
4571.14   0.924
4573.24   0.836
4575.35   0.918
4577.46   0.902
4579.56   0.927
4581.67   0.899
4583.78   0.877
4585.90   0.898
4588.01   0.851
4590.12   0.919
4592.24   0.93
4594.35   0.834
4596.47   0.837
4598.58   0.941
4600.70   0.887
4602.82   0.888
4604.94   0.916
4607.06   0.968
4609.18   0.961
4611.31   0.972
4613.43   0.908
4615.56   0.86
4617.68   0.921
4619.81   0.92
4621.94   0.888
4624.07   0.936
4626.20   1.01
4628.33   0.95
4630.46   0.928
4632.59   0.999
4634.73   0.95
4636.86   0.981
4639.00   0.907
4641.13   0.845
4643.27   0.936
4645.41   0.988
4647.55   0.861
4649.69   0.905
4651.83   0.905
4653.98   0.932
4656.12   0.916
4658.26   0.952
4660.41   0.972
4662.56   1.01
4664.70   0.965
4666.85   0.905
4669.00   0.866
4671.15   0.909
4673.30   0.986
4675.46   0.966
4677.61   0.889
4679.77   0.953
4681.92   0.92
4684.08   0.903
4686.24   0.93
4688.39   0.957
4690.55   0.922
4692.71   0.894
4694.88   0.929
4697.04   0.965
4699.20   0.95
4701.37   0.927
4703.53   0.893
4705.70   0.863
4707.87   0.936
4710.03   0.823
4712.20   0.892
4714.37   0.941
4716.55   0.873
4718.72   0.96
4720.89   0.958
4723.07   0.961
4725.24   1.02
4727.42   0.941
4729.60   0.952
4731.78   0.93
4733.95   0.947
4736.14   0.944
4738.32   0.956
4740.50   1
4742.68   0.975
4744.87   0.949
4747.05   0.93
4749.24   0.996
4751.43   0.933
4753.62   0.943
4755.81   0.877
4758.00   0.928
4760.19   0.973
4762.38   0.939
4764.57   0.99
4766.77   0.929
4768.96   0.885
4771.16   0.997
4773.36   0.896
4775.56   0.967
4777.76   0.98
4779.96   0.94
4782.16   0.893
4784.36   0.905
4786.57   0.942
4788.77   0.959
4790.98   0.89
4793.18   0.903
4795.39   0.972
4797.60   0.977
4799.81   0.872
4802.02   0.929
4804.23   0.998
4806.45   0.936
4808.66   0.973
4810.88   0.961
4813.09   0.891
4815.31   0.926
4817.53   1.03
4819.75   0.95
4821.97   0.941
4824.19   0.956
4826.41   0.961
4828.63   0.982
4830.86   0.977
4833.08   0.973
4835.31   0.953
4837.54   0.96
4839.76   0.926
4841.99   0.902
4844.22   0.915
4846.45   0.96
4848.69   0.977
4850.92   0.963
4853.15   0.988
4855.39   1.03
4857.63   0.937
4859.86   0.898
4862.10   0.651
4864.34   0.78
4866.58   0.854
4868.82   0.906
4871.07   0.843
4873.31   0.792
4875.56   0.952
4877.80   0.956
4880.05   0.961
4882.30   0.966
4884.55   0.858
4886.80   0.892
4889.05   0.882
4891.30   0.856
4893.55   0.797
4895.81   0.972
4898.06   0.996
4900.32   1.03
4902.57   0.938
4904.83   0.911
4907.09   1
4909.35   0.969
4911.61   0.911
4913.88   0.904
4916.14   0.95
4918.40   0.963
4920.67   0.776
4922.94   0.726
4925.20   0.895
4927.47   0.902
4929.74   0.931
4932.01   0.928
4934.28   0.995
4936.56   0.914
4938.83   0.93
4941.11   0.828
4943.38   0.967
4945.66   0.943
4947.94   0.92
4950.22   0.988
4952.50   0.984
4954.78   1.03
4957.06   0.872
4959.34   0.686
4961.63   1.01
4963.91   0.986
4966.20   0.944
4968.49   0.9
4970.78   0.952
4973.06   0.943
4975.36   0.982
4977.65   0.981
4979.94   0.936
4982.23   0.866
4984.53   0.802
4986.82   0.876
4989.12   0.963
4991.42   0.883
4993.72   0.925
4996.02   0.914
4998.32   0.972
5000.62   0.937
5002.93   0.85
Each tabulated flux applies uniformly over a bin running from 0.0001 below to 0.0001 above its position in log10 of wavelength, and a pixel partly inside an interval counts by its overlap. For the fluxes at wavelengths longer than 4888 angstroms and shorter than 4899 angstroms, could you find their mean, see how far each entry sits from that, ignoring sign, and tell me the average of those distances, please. 0.067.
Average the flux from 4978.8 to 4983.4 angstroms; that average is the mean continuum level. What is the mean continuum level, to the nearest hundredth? 0.90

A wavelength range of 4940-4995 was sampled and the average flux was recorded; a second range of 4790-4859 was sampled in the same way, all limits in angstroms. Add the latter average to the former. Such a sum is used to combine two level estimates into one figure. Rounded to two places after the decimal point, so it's 1.88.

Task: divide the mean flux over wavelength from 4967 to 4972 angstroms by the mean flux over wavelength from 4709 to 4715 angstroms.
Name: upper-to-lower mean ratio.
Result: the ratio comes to 1.05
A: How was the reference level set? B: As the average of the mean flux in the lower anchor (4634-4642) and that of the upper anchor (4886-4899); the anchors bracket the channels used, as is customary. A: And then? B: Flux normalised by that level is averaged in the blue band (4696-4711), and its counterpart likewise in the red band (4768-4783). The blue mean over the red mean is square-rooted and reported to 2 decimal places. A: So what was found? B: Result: 0.98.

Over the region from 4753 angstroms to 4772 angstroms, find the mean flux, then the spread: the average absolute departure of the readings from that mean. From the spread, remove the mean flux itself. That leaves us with -0.908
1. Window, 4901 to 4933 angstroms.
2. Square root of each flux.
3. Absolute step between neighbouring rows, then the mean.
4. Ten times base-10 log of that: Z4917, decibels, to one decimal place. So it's -15.3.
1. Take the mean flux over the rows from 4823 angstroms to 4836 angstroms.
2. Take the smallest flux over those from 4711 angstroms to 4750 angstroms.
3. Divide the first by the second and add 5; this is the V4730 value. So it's 6.11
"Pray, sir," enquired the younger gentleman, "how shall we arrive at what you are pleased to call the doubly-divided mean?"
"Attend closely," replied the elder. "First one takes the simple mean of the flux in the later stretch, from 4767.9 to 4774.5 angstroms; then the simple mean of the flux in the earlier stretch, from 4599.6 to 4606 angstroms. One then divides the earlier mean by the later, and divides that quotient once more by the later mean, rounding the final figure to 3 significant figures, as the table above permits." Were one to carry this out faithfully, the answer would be 1.05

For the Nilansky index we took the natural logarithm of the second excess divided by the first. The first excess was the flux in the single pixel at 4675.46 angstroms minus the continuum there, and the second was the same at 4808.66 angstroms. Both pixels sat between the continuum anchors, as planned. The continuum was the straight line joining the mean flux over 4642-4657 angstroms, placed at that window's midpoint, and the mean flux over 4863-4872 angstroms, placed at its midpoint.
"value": 0.68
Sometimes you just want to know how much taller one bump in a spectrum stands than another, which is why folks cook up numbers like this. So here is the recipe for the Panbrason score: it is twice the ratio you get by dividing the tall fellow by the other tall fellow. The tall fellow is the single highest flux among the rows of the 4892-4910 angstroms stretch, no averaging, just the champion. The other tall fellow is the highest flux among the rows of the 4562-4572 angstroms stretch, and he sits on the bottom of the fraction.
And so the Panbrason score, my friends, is 2.02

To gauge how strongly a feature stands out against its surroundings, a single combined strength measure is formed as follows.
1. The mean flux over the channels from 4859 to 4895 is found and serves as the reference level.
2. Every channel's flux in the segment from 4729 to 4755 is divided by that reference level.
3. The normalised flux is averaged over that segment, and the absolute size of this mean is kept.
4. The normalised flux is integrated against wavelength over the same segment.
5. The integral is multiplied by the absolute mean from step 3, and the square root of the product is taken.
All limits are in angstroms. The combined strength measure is 5.6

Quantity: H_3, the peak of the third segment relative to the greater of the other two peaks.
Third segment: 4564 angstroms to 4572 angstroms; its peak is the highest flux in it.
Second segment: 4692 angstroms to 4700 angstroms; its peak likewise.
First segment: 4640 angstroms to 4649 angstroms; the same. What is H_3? 1.03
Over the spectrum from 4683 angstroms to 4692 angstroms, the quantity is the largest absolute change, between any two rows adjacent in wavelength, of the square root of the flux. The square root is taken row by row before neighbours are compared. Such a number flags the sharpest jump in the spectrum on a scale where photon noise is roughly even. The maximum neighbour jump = 0.018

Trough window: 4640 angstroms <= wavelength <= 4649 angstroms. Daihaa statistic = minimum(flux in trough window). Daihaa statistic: 0.845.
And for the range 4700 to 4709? 0.863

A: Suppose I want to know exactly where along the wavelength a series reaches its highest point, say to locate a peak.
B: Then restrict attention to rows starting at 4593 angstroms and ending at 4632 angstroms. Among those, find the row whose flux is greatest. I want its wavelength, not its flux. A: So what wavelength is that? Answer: 4626.20 angstroms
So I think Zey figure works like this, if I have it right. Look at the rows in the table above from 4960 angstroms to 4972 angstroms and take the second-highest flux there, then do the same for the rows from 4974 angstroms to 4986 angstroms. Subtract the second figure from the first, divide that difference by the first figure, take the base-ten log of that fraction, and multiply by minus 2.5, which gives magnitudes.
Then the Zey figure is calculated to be 5.7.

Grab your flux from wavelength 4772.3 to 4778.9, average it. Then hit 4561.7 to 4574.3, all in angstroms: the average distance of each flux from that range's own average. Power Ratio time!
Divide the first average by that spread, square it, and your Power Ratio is 497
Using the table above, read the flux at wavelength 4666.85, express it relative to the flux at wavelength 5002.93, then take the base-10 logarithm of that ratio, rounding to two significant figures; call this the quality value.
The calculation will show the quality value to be 0.027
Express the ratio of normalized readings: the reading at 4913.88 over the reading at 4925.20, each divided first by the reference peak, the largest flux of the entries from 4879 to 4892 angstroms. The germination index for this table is 1.01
